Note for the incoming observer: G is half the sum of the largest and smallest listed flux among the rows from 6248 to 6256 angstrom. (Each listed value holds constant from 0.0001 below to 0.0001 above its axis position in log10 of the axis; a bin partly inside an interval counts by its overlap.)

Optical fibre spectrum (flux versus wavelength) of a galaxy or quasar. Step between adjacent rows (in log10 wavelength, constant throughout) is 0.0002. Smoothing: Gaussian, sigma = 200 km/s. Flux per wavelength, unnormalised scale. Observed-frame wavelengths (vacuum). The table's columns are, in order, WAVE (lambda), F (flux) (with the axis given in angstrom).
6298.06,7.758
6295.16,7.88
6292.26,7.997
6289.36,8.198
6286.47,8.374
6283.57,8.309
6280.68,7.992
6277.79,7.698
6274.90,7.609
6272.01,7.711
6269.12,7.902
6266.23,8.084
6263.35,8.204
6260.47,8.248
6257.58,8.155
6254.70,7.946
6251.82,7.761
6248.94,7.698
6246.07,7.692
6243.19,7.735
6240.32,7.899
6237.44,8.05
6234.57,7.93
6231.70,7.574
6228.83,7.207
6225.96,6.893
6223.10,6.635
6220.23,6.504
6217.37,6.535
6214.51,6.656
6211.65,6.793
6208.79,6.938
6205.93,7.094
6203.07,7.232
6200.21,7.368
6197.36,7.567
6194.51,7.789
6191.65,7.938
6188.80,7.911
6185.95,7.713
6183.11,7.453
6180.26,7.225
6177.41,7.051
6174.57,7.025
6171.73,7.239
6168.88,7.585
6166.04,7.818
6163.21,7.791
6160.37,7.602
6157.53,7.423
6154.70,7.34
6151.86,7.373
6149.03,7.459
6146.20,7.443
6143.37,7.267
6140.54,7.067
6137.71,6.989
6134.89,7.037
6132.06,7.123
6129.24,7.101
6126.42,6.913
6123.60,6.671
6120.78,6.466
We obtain 7.82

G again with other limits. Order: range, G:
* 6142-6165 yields 7.53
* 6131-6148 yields 7.22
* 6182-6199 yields 7.70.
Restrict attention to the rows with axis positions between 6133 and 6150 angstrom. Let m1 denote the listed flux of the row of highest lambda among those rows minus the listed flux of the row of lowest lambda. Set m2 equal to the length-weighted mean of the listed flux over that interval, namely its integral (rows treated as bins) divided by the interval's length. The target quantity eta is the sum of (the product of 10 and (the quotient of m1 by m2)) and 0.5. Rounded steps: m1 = 0.42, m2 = 7.2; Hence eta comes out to 1.1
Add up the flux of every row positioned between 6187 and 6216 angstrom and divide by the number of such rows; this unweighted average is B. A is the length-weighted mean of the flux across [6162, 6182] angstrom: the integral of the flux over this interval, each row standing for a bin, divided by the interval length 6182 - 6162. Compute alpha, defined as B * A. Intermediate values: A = 7.39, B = 7.3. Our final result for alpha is 54.1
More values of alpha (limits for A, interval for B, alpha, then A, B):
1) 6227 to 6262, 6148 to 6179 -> 58.0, 7.81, 7.4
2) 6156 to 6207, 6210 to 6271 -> 56.4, 7.49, 7.5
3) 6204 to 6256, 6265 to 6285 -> 57.7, 7.31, 7.9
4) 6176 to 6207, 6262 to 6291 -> 60.0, 7.49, 8.0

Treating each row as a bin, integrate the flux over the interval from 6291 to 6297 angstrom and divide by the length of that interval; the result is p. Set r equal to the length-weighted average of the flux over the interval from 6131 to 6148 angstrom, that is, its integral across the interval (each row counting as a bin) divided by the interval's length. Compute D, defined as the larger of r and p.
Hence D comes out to 7.92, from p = 7.9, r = 7.16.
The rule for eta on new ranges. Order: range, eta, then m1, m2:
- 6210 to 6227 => 0.6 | 0.10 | 6.7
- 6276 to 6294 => 0.9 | 0.30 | 8.1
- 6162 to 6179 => -0.5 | -0.74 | 7.4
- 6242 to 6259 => 1.0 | 0.42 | 7.8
